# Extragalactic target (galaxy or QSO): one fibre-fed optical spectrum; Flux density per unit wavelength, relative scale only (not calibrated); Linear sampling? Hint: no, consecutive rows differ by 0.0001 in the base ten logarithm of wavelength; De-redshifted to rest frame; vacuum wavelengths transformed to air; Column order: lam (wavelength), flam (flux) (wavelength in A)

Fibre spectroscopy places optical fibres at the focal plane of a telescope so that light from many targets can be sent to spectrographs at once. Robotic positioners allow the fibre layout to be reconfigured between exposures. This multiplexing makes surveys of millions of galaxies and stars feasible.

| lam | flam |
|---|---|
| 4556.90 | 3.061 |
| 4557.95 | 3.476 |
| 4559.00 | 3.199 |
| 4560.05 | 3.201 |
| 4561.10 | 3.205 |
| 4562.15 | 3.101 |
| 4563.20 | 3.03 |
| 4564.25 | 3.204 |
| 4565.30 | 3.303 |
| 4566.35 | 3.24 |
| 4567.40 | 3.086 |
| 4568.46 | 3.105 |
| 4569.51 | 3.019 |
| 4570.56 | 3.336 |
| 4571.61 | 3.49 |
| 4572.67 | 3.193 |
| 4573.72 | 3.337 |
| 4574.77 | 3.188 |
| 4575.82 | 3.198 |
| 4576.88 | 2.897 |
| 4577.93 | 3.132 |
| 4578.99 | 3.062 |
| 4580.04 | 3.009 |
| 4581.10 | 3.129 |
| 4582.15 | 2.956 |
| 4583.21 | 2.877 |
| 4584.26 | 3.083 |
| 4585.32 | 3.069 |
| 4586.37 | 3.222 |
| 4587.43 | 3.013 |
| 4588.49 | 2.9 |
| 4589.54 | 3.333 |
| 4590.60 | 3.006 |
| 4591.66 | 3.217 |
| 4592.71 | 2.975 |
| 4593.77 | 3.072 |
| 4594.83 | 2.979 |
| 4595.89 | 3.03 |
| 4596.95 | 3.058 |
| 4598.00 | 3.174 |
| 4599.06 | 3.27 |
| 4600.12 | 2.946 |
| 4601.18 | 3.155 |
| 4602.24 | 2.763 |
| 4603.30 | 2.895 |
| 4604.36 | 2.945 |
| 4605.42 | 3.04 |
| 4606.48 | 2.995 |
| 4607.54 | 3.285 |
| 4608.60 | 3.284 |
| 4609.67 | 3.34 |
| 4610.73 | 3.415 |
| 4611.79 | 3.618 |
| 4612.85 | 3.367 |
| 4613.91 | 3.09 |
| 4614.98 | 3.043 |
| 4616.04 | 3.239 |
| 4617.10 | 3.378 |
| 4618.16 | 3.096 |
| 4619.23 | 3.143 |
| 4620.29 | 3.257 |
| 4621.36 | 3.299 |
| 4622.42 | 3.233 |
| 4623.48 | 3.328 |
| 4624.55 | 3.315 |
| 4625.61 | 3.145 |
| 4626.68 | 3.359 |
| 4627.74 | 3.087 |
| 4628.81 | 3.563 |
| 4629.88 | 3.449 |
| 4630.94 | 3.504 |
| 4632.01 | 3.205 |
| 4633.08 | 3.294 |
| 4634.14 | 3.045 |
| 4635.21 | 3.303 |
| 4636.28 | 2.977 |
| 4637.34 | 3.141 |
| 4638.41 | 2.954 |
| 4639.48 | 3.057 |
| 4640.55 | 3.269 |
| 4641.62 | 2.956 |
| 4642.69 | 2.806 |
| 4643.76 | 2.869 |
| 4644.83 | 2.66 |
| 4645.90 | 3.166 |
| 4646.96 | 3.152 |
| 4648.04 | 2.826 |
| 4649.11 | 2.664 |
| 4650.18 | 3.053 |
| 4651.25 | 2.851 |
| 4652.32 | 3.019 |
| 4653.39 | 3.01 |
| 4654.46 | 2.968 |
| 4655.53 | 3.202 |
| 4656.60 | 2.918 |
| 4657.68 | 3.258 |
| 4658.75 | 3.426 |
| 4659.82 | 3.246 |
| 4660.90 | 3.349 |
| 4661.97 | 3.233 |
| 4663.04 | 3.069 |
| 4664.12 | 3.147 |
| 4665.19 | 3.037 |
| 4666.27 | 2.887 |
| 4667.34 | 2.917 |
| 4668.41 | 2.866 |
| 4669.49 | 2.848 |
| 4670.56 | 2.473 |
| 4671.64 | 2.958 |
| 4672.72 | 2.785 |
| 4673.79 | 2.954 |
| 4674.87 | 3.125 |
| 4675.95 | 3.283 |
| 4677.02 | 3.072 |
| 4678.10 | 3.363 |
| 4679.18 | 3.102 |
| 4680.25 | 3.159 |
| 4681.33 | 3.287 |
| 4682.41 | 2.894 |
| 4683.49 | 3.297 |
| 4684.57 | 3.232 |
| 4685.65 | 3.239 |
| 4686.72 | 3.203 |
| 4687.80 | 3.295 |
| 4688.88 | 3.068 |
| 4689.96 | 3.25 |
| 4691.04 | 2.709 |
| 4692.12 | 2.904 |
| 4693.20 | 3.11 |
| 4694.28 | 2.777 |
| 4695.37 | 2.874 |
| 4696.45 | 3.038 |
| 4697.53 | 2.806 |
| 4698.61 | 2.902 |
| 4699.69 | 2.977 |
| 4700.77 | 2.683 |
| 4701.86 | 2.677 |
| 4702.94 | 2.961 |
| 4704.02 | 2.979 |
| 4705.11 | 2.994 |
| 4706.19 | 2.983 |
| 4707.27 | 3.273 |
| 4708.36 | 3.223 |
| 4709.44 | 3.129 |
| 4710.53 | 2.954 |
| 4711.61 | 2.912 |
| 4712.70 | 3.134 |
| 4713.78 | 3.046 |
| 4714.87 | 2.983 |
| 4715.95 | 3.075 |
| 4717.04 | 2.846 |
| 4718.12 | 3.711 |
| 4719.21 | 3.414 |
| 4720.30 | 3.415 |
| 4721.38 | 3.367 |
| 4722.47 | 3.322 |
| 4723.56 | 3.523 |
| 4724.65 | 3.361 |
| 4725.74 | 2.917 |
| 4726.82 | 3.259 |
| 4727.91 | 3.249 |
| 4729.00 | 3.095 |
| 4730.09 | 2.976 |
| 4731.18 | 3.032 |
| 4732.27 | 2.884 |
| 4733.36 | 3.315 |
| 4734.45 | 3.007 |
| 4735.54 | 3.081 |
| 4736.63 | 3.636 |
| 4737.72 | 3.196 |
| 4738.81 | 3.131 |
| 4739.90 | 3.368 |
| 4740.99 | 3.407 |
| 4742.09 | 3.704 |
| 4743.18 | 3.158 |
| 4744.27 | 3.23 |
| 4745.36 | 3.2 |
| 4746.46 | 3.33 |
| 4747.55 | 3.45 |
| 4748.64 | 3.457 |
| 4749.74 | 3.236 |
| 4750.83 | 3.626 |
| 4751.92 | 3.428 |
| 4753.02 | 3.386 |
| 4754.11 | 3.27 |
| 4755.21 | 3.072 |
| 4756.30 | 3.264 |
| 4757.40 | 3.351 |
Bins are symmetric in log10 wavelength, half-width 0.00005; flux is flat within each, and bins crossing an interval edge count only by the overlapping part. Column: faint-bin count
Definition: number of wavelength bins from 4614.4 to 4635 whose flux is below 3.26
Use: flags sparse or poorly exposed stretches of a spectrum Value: 10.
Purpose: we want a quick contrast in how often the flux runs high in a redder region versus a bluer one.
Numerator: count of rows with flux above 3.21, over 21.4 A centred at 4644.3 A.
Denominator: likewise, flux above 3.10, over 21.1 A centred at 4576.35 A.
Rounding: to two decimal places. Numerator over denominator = 0.18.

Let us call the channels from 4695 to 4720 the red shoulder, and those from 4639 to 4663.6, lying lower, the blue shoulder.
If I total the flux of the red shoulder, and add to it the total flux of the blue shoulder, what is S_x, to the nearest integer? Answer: 140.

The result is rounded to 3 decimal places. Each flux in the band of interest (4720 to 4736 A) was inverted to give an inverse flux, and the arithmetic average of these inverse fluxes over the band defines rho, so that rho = 0.315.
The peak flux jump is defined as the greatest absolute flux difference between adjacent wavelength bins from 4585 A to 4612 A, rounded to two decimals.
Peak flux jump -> 0.43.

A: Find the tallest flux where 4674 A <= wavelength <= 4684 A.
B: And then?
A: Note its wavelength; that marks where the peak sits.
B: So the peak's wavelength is 4678.10 A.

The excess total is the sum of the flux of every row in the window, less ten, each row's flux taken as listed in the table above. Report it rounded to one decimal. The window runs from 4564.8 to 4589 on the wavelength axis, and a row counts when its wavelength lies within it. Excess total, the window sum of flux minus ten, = 61.8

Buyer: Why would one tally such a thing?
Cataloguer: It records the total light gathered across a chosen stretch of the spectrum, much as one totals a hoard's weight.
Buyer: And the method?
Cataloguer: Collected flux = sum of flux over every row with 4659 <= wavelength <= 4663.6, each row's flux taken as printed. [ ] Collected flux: 12.9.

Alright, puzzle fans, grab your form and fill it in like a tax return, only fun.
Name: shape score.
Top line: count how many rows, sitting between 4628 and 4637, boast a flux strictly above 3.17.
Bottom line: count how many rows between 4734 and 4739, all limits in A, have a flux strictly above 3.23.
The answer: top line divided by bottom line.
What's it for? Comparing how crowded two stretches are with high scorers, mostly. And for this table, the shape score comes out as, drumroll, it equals 6.0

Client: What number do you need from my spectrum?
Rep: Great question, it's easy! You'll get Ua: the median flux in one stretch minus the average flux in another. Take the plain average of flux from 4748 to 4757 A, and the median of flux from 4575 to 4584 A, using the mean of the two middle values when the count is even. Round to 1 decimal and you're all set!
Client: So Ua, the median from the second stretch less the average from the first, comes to -0.3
